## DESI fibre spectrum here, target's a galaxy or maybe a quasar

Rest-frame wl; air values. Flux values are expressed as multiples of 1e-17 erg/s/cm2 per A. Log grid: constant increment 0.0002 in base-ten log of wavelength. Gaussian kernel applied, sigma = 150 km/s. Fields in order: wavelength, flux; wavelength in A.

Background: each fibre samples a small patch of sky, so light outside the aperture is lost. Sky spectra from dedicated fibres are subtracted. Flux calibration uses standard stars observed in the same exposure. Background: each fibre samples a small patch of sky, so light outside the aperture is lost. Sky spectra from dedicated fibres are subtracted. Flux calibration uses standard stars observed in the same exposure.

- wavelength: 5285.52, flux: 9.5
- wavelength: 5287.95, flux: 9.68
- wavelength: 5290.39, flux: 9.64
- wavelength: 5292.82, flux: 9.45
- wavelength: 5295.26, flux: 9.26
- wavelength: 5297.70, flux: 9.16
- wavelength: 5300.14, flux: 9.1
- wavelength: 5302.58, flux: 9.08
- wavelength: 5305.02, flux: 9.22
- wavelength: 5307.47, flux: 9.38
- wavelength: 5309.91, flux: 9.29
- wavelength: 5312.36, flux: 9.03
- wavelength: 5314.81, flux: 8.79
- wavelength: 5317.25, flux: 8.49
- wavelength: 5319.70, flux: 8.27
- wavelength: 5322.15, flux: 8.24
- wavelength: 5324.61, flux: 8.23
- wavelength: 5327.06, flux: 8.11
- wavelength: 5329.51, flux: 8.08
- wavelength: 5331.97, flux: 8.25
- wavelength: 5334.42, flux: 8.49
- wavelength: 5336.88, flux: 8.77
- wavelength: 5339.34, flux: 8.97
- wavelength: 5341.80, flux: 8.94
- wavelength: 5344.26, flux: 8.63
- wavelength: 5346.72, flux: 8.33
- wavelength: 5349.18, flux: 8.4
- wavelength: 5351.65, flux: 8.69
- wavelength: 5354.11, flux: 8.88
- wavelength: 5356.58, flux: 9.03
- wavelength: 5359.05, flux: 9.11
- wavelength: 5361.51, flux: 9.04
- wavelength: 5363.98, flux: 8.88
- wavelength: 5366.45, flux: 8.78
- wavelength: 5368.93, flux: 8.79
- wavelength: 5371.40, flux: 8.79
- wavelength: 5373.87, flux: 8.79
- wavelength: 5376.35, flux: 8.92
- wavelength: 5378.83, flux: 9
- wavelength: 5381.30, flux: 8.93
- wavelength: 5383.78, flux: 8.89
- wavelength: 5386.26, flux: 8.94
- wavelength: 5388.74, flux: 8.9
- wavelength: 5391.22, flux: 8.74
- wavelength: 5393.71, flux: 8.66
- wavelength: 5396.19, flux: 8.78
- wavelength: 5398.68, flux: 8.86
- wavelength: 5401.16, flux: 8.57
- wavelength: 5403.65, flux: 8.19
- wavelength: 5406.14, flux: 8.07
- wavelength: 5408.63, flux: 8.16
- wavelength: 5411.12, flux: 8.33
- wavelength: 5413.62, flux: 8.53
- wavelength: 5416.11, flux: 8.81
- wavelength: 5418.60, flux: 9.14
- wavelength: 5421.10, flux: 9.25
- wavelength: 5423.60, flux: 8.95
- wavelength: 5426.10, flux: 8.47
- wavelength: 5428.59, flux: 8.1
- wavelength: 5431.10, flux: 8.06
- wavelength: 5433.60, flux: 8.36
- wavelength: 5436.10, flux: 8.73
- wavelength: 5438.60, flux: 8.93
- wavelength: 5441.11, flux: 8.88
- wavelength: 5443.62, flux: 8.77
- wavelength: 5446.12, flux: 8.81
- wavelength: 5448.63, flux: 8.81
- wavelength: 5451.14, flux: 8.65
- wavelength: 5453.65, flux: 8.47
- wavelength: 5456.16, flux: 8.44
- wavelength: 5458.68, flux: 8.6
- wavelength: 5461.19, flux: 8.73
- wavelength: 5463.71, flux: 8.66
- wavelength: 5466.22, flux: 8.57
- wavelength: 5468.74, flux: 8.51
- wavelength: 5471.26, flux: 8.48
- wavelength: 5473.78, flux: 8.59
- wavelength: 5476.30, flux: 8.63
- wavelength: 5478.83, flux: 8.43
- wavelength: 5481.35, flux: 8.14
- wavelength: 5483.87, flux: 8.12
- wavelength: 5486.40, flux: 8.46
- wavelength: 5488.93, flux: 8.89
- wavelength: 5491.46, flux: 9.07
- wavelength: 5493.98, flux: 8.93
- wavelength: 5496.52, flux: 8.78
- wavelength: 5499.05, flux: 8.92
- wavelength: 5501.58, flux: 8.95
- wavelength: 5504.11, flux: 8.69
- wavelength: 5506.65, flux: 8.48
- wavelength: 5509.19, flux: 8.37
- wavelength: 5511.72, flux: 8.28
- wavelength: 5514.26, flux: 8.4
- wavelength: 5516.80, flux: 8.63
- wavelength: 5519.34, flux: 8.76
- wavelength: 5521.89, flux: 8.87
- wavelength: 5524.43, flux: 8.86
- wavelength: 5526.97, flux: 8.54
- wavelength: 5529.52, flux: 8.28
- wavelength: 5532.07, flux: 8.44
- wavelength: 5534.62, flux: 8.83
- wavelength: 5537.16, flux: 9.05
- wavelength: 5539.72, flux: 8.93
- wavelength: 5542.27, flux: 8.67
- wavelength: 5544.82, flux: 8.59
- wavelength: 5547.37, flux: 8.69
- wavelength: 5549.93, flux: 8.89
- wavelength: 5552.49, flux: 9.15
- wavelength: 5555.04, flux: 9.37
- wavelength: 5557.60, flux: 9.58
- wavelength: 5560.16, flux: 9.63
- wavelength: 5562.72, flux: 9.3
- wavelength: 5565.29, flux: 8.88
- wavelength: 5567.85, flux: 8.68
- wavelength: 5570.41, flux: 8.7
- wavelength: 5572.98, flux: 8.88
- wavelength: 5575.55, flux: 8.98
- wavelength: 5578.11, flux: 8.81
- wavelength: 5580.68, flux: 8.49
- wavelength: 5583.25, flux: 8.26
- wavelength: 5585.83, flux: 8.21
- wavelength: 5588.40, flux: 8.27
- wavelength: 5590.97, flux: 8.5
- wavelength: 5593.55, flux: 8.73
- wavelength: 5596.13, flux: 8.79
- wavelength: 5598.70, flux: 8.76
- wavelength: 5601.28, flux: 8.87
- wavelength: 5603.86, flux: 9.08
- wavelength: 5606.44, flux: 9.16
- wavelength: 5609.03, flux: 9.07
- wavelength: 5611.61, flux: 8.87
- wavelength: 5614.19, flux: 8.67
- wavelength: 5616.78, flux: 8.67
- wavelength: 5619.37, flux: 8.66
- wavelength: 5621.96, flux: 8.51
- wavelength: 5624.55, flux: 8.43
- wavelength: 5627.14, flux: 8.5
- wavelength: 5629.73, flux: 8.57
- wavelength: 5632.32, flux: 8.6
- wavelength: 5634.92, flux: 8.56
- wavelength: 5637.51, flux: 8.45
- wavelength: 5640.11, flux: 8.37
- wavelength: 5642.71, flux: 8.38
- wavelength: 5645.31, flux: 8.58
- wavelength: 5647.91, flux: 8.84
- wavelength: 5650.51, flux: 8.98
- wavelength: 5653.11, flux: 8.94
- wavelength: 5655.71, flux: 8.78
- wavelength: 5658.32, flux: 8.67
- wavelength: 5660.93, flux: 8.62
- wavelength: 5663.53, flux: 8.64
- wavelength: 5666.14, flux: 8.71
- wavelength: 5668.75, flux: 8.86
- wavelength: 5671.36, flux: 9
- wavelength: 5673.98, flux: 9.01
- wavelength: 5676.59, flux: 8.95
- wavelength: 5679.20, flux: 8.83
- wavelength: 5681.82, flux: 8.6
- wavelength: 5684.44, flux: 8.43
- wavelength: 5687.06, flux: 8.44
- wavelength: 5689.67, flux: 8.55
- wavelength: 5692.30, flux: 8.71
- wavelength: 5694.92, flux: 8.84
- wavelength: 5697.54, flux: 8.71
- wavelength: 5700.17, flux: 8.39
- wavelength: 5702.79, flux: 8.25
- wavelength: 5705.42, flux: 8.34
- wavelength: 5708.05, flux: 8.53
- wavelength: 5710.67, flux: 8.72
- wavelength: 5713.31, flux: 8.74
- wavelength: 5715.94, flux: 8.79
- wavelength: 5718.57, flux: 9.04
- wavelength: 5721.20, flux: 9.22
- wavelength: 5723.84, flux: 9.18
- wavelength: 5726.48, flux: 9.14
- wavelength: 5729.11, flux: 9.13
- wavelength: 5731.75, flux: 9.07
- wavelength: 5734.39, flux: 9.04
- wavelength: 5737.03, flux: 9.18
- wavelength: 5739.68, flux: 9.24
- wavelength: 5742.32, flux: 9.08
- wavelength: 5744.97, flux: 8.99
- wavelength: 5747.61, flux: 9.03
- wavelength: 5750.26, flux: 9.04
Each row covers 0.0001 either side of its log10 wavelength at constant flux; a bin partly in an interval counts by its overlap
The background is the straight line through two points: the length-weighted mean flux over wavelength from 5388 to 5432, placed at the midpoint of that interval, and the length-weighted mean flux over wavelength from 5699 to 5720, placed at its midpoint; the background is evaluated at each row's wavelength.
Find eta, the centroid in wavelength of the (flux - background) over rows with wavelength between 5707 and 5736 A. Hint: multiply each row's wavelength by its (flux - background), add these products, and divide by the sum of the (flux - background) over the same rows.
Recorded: 5725.2 A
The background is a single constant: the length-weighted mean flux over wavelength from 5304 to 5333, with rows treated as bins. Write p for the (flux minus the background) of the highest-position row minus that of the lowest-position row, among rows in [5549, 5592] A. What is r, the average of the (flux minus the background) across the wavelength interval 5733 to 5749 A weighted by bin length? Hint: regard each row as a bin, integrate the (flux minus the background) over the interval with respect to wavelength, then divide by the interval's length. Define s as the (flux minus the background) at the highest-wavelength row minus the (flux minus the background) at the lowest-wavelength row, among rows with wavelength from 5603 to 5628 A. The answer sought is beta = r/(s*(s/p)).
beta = -0.6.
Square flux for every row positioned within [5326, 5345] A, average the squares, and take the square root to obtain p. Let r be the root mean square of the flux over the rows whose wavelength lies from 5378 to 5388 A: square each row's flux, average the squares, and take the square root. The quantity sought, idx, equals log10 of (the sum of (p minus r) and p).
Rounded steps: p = 8.54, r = 8.94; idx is 0.91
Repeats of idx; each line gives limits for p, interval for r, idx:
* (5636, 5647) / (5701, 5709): 0.93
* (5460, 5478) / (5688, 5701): 0.93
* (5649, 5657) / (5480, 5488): 0.98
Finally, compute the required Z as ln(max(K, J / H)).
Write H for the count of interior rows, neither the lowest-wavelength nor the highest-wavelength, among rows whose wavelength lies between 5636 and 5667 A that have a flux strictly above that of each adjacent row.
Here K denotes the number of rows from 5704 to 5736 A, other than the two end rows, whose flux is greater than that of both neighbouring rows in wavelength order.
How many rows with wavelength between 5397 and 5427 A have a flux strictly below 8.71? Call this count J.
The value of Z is 1.95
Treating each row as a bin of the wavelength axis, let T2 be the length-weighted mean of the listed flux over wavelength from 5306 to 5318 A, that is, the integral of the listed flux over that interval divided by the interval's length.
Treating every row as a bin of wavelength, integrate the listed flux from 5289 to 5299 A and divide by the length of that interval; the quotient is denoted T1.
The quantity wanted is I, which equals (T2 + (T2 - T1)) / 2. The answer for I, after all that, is 4.33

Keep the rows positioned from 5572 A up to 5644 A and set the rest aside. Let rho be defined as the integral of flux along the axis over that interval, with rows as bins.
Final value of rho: 622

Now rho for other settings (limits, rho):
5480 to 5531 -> 440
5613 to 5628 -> 129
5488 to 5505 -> 151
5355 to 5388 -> 294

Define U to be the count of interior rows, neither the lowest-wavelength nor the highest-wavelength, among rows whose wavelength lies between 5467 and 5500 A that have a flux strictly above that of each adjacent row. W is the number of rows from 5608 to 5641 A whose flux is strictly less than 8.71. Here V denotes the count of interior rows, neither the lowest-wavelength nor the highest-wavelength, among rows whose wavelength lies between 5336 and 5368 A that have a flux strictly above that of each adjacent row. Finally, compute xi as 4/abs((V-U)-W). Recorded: 0.36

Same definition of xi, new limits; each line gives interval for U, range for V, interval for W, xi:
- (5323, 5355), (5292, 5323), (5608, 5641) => 0.36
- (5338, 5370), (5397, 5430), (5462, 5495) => 0.40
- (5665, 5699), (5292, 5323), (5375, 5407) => 0.80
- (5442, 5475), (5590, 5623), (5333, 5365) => 1.00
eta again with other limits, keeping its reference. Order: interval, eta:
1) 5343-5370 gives 5362.2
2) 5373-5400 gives 5384.9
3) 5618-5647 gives 5635.5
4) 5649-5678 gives 5664.8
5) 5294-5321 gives 5303.0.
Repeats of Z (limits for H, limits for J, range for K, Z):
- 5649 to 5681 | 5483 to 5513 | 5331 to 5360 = 1.79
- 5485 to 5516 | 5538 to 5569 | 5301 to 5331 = 0.69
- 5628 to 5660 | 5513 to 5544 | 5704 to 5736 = 1.10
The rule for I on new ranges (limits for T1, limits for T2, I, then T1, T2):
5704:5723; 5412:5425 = 4.52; 8.8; 8.9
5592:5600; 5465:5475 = 4.16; 8.8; 8.5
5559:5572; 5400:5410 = 3.73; 9.0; 8.2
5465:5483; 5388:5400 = 4.55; 8.5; 8.8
